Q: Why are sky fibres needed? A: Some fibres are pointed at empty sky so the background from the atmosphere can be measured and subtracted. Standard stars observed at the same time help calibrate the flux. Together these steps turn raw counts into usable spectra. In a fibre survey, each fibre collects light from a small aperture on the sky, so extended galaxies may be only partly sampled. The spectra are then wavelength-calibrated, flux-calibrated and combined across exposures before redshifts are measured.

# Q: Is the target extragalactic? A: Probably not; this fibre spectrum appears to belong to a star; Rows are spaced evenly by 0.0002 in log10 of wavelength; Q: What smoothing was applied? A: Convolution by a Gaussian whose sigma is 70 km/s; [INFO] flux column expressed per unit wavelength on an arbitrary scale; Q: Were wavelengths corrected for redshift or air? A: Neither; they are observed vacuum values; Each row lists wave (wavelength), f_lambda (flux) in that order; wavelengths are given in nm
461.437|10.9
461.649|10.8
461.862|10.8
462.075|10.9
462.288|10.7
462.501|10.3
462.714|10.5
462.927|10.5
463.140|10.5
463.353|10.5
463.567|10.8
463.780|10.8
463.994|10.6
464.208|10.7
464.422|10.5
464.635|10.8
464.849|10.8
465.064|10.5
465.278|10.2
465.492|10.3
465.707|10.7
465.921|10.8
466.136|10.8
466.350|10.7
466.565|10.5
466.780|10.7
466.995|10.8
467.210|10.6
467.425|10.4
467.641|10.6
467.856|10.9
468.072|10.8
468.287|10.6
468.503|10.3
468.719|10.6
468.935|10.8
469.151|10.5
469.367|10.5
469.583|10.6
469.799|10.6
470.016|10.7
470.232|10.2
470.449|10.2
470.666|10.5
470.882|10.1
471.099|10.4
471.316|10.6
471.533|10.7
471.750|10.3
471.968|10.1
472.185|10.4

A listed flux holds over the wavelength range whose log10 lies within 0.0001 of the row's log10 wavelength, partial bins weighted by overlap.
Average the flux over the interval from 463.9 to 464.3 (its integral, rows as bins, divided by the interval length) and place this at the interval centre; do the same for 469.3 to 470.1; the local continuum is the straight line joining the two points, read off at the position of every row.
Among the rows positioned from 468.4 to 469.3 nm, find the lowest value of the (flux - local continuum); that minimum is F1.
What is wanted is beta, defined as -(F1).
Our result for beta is 0.31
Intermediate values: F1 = -0.31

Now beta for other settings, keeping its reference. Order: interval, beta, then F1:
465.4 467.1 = 0.33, -0.33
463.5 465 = 0.14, -0.14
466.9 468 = 0.22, -0.22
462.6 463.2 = 0.15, -0.15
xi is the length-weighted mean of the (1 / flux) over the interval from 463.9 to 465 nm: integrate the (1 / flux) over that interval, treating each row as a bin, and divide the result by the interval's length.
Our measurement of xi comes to 0.0937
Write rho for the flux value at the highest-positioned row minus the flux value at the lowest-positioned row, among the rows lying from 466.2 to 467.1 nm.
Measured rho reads 0.1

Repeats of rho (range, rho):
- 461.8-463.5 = -0.3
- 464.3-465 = 0.3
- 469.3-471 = -0.4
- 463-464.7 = 0.3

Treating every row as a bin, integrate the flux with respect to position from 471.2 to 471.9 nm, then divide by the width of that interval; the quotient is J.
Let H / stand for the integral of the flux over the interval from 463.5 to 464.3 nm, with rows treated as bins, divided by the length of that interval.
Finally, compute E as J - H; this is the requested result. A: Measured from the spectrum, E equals -0.22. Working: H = 10.7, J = 10.5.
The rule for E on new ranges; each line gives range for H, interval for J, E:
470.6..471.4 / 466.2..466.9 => 0.26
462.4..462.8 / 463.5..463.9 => 0.40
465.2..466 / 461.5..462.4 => 0.29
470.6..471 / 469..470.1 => 0.29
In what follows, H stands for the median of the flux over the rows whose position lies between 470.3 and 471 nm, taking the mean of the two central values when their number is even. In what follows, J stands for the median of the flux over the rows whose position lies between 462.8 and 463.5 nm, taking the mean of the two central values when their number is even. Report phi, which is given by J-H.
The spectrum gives 0.30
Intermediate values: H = 10.2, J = 10.5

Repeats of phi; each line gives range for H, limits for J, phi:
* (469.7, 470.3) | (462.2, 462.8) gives -0.10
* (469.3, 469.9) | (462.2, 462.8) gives -0.10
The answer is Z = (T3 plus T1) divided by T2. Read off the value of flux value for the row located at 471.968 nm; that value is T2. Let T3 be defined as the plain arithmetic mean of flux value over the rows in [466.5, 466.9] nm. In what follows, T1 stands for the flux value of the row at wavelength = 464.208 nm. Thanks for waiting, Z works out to 2.11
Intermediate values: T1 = 10.7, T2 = 10.1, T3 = 10.6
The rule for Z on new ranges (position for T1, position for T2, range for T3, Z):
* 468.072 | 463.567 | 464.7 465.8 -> 1.97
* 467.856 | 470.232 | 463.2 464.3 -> 2.12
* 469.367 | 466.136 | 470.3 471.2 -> 1.93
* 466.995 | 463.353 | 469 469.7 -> 2.03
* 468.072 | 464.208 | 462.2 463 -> 1.99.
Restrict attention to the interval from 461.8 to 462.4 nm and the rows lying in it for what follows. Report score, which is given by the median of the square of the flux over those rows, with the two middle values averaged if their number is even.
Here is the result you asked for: 117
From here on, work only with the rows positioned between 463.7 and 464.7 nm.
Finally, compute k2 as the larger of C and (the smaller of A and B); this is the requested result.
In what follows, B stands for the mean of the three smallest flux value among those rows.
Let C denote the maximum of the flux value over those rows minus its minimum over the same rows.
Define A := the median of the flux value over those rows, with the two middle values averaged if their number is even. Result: 10.6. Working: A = 10.7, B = 10.6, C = 0.30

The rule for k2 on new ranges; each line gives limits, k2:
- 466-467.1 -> 10.6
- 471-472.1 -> 10.3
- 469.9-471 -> 10.2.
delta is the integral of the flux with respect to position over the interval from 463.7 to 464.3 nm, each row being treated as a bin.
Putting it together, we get 6.41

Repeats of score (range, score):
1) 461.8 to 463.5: 110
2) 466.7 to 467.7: 112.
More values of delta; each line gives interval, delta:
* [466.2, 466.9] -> 7.46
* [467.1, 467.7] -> 6.31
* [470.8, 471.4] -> 6.22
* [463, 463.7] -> 7.43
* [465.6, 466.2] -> 6.46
